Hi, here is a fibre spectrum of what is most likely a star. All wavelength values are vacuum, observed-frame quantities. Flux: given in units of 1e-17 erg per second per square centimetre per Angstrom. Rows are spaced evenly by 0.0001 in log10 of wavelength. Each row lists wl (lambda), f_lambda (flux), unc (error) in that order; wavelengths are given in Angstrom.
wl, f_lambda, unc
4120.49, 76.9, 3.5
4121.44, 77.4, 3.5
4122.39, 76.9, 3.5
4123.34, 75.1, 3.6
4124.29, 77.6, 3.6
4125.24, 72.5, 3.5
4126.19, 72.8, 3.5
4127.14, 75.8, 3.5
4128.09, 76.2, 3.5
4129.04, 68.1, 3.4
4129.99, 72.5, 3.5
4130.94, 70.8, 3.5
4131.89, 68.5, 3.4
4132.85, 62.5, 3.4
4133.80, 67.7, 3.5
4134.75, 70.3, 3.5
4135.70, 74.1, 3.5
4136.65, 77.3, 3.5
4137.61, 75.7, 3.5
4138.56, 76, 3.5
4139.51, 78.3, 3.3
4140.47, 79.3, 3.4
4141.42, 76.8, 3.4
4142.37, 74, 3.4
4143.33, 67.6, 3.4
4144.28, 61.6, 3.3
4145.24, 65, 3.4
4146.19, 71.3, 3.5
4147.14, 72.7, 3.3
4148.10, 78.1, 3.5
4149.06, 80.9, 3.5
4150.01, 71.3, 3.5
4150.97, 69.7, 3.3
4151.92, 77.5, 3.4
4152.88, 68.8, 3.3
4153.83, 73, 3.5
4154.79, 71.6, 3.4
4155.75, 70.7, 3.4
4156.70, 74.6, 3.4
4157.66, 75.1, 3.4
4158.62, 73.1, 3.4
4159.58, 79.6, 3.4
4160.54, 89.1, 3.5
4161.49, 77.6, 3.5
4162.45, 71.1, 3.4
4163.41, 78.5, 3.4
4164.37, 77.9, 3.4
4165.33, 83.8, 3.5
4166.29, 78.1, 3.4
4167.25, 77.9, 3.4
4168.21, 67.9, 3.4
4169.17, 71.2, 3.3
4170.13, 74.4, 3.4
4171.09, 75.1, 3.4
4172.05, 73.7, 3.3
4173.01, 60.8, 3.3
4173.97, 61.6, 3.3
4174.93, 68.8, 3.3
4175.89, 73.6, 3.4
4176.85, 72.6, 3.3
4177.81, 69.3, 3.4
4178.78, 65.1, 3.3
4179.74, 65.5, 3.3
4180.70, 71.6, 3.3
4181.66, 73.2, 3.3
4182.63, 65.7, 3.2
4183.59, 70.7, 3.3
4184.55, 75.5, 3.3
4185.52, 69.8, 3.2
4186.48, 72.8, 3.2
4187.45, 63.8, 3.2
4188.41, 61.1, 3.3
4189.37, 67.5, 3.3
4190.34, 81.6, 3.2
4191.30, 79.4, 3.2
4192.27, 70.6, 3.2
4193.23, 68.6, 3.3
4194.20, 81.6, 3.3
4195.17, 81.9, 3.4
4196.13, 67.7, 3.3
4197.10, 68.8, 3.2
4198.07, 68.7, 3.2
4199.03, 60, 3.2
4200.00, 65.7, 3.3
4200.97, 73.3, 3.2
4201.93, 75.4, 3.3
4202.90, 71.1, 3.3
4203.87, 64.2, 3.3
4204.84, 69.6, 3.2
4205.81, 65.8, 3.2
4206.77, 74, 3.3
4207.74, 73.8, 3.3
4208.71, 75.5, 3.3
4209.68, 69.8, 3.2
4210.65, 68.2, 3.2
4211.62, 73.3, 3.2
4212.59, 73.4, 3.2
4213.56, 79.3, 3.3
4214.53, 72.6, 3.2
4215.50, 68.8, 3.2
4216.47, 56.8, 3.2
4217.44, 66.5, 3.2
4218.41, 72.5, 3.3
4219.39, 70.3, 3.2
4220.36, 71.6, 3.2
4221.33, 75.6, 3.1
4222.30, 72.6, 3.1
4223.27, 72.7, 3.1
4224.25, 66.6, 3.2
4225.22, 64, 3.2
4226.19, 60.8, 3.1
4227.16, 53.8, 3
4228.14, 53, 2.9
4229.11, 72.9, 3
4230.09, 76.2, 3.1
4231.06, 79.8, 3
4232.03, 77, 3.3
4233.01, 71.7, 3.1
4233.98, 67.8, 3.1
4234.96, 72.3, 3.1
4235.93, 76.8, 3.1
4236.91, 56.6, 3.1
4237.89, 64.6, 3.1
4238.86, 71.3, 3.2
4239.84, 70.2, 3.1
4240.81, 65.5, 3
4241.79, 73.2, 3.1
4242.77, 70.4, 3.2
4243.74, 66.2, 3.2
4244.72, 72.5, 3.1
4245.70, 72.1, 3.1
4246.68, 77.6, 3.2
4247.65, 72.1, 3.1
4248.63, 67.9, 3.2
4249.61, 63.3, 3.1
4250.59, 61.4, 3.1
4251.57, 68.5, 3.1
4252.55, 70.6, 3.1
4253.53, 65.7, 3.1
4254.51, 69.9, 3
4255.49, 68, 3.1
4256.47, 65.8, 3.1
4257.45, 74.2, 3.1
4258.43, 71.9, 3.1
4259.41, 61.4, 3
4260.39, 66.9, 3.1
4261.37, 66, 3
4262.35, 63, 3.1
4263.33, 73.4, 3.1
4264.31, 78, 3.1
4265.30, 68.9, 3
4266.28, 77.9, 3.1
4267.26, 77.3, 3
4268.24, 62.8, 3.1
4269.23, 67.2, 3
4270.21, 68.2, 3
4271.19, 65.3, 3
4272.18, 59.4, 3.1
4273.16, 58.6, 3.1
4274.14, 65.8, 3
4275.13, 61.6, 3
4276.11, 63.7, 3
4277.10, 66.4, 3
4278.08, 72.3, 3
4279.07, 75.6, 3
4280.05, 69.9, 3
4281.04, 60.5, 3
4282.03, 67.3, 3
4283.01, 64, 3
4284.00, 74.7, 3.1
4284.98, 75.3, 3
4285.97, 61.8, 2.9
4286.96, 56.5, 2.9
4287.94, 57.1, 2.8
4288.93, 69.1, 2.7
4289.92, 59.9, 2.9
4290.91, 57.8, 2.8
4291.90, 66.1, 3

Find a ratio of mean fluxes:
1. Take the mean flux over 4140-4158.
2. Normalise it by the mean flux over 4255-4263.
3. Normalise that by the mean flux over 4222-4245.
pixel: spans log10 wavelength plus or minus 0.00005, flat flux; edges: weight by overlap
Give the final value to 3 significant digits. 0.0157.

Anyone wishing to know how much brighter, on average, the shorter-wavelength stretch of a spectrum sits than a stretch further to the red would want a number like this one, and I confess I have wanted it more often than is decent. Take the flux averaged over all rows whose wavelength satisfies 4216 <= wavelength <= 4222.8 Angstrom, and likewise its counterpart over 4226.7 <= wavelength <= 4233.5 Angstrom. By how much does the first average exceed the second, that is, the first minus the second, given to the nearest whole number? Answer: 0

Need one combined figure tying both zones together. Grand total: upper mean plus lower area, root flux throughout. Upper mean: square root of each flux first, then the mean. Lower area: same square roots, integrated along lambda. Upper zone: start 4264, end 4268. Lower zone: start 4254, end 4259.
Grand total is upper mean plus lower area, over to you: 50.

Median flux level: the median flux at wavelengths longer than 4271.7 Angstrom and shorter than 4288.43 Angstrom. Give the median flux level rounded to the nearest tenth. 64.0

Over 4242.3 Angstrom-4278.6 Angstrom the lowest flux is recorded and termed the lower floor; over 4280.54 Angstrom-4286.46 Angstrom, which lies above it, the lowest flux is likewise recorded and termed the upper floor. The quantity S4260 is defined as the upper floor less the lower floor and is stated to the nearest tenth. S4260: 1.9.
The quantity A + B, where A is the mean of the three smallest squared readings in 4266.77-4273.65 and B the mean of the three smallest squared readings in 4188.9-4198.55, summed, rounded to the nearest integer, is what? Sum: 8251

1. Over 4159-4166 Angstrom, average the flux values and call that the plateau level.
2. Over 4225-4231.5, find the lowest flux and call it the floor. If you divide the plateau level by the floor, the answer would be 1.50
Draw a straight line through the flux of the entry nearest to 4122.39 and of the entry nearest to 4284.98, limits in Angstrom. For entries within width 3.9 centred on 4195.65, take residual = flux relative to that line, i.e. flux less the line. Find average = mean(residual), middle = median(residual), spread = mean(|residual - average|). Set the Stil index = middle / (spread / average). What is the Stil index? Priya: 0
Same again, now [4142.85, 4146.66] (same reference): 35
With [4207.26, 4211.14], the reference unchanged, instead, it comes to 6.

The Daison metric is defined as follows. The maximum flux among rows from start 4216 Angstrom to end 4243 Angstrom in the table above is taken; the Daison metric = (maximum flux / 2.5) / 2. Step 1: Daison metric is 16.0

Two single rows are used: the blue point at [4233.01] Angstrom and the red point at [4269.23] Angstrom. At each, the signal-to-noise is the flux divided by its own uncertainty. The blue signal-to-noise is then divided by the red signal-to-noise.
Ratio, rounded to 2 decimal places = 1.03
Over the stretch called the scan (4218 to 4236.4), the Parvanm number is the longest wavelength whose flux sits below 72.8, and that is 4234.96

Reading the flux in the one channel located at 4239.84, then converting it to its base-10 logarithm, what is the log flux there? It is 1.85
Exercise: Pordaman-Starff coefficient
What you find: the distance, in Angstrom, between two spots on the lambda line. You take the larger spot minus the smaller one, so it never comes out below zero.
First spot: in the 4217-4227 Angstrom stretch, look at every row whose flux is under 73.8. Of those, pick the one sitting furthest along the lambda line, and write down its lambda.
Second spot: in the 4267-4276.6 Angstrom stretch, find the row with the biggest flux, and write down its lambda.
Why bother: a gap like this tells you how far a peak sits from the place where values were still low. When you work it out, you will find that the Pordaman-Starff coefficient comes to 41.1 Angstrom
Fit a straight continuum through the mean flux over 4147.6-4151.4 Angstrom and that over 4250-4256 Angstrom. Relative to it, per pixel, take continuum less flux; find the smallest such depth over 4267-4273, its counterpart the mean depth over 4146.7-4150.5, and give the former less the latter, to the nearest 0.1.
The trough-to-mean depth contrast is -10.3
